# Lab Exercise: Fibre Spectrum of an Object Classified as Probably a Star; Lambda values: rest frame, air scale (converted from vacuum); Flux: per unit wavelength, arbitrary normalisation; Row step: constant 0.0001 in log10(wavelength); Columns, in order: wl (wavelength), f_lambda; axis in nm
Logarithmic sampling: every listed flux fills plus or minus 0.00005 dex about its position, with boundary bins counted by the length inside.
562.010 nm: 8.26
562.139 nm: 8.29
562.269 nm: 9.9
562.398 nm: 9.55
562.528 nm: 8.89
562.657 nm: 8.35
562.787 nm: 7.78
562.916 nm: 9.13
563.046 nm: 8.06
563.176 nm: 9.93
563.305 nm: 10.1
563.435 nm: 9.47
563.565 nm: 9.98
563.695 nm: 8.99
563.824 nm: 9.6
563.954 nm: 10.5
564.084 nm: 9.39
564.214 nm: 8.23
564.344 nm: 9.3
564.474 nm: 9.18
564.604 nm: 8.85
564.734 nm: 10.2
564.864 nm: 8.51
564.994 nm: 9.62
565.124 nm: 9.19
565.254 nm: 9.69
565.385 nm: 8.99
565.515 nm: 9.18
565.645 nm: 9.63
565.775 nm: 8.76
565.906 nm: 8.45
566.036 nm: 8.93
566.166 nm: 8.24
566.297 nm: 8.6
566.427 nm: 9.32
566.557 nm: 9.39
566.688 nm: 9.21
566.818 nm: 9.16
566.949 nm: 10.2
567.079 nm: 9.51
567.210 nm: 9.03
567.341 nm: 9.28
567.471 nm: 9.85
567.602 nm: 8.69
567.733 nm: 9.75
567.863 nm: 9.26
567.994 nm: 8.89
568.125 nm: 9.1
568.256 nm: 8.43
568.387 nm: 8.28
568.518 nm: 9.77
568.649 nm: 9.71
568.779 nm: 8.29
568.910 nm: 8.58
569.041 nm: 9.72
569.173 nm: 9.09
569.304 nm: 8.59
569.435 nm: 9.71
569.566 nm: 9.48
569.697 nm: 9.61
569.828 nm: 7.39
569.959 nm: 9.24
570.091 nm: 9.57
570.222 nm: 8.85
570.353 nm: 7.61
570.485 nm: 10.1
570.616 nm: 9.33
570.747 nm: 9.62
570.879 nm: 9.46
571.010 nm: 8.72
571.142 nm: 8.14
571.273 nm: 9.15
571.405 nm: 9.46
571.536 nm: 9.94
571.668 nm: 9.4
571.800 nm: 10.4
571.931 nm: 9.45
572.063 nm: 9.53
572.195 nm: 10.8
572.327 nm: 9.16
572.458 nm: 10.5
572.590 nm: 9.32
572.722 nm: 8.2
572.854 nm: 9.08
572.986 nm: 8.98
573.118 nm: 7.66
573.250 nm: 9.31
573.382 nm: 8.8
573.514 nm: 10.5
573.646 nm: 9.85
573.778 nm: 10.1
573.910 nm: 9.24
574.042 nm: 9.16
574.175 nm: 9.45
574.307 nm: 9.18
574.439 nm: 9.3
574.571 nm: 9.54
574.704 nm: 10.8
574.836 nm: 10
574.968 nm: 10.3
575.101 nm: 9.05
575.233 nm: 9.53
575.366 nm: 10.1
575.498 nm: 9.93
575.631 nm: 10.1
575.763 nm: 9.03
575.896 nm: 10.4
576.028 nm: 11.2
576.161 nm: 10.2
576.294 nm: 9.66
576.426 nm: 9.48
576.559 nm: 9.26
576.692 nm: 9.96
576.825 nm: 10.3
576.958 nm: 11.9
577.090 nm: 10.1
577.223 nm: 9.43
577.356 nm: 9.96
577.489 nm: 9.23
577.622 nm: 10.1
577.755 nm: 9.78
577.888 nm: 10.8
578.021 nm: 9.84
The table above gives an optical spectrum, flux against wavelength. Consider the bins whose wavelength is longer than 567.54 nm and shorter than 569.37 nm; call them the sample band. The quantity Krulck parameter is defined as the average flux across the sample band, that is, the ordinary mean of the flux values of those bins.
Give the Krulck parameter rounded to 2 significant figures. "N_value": 9.0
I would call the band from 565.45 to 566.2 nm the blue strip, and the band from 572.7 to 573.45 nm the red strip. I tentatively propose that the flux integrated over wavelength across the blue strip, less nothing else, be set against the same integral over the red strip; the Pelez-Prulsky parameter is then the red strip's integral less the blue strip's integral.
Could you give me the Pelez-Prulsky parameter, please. -0.1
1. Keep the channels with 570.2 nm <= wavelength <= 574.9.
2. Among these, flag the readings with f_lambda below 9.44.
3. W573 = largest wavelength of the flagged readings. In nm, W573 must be 574.439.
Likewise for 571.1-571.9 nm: 571.668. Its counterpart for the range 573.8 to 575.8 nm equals 575.763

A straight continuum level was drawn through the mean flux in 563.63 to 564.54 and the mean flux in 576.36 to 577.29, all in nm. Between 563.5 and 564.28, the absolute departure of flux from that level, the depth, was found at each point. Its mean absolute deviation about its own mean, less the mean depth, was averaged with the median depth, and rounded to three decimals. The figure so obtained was 0.137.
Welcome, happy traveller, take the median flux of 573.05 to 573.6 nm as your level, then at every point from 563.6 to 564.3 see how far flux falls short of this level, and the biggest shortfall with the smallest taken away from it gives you 2.3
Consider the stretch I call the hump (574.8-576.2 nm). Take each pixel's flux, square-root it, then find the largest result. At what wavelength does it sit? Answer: 576.028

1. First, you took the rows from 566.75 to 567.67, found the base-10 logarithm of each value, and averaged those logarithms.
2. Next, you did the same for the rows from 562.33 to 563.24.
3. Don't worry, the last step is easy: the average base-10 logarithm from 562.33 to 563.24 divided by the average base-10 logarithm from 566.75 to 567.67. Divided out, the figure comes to 0.97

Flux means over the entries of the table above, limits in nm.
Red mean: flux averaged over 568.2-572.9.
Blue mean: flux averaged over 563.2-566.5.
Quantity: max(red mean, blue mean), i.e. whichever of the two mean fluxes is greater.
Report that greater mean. 9.2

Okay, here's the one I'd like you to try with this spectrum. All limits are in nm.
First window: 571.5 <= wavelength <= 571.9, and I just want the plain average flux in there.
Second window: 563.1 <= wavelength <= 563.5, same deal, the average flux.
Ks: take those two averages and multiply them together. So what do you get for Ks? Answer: 97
